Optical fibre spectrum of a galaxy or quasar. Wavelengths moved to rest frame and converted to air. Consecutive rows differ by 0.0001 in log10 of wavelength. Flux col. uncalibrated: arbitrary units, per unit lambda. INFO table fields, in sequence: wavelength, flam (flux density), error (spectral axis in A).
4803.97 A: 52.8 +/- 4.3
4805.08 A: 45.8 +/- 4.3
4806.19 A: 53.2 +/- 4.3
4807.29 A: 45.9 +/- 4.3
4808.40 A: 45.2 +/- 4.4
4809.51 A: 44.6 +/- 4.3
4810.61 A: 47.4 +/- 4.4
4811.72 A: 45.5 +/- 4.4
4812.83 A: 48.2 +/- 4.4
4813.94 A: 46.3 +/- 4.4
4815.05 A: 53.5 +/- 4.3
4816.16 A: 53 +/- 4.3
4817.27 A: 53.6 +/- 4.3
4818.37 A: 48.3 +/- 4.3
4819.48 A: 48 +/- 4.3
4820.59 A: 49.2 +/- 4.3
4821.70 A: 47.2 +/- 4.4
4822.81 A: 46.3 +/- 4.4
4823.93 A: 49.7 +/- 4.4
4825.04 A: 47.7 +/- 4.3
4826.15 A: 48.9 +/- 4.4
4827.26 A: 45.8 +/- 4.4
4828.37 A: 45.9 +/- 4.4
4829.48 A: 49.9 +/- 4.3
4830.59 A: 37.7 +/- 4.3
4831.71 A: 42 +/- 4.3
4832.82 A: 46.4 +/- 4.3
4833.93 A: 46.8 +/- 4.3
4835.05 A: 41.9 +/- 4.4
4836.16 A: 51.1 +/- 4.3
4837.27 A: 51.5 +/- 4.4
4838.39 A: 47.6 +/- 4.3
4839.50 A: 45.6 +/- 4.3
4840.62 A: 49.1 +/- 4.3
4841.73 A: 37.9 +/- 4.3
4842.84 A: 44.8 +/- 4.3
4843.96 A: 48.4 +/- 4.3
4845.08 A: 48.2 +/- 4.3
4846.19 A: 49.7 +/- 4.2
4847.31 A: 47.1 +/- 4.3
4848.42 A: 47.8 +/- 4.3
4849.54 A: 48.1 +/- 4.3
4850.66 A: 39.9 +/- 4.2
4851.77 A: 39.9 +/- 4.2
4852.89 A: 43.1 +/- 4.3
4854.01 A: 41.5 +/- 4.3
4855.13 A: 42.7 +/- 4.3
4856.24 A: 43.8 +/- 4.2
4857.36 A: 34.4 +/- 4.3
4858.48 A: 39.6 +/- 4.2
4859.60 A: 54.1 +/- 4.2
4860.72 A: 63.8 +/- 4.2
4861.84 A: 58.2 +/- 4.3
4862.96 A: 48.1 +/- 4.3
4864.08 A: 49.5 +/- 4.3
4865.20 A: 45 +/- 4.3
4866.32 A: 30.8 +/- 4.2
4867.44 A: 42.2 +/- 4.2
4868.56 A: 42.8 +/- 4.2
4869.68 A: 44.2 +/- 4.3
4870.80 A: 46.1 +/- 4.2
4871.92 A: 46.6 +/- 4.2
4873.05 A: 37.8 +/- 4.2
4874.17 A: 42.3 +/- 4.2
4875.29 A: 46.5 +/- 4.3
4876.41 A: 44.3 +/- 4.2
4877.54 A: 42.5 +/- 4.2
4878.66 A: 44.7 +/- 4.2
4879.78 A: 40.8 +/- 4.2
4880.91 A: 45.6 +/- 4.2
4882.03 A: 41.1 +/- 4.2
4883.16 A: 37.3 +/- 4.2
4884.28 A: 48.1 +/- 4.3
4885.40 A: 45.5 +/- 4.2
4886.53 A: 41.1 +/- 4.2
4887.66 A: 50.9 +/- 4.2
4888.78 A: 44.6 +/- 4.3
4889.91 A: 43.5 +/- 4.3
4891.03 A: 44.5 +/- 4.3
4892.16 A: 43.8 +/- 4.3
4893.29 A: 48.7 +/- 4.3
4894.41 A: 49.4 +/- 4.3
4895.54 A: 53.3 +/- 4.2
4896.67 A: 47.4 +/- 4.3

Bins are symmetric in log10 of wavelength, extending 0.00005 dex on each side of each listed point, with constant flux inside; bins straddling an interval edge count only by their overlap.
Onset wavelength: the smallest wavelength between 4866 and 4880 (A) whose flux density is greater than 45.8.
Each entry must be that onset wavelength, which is 4870.80 A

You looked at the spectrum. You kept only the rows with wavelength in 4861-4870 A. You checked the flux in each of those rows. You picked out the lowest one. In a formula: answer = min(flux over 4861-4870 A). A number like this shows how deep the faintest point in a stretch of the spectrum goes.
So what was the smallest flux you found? 30.8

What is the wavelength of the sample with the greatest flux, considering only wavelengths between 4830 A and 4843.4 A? 4837.27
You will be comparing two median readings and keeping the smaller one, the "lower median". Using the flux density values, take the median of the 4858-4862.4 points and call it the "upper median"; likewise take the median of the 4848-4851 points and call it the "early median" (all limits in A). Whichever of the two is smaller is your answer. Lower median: 47.8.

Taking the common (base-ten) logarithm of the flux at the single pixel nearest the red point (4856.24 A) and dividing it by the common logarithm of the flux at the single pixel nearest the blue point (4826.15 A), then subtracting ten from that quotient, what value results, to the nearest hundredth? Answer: -9.03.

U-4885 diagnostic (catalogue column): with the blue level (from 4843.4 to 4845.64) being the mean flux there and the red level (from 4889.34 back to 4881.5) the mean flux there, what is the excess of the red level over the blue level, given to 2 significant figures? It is -4.2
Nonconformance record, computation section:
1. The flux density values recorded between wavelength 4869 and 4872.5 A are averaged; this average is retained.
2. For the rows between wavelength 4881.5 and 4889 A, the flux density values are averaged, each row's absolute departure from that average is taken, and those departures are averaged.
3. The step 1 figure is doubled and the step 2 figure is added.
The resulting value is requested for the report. 95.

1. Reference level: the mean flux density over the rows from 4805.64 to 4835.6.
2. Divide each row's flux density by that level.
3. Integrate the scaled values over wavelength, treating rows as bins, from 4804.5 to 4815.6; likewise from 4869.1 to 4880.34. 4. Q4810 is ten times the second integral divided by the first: 9.3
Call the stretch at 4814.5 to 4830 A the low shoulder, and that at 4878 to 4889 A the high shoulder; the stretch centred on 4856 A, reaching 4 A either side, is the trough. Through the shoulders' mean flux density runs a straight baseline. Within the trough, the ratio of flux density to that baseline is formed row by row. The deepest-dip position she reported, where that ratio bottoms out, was 4857.36 A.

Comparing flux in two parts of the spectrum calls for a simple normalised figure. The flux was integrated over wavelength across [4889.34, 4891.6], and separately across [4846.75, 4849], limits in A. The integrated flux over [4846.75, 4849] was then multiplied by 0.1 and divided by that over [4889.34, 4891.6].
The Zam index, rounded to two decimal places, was 0.11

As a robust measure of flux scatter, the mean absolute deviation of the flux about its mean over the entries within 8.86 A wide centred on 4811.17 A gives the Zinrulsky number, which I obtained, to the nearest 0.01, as 1.97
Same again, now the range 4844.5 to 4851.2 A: 2.30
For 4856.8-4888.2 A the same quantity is 4.70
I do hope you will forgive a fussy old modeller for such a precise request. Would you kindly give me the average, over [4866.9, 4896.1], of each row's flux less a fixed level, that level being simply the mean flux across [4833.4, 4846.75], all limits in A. -2.3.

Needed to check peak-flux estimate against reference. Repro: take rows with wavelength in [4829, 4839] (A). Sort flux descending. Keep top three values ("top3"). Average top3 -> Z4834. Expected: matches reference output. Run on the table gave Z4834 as 51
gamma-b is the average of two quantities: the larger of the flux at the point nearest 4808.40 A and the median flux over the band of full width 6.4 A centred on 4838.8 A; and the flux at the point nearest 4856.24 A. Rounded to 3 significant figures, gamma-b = 46.1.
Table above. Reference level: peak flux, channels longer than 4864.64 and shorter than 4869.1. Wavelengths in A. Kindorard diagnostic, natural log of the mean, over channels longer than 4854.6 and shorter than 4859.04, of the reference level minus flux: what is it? 1.6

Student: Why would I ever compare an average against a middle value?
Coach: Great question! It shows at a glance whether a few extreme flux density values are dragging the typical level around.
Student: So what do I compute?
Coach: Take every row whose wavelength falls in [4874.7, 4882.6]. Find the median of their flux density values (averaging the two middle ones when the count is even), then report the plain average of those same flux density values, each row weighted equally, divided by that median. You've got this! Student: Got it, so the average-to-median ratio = 0.985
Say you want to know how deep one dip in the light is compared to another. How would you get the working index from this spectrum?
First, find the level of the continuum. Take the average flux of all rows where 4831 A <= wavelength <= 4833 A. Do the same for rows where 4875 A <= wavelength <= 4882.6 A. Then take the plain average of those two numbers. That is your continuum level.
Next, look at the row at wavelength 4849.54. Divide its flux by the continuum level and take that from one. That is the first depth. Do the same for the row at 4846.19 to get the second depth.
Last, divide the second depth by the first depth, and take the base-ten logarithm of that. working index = 0.1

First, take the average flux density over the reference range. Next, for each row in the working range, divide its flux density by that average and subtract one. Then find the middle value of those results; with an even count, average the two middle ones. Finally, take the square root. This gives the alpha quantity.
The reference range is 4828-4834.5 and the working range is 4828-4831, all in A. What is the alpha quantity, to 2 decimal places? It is 0.16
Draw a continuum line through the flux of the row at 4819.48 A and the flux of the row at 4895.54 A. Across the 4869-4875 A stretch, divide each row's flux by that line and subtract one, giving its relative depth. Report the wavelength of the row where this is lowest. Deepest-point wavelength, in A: 4873.05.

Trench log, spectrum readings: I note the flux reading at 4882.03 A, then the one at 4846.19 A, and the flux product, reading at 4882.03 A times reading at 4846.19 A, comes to 2043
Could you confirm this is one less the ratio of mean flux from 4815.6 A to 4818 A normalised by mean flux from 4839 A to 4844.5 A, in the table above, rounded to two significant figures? -0.18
